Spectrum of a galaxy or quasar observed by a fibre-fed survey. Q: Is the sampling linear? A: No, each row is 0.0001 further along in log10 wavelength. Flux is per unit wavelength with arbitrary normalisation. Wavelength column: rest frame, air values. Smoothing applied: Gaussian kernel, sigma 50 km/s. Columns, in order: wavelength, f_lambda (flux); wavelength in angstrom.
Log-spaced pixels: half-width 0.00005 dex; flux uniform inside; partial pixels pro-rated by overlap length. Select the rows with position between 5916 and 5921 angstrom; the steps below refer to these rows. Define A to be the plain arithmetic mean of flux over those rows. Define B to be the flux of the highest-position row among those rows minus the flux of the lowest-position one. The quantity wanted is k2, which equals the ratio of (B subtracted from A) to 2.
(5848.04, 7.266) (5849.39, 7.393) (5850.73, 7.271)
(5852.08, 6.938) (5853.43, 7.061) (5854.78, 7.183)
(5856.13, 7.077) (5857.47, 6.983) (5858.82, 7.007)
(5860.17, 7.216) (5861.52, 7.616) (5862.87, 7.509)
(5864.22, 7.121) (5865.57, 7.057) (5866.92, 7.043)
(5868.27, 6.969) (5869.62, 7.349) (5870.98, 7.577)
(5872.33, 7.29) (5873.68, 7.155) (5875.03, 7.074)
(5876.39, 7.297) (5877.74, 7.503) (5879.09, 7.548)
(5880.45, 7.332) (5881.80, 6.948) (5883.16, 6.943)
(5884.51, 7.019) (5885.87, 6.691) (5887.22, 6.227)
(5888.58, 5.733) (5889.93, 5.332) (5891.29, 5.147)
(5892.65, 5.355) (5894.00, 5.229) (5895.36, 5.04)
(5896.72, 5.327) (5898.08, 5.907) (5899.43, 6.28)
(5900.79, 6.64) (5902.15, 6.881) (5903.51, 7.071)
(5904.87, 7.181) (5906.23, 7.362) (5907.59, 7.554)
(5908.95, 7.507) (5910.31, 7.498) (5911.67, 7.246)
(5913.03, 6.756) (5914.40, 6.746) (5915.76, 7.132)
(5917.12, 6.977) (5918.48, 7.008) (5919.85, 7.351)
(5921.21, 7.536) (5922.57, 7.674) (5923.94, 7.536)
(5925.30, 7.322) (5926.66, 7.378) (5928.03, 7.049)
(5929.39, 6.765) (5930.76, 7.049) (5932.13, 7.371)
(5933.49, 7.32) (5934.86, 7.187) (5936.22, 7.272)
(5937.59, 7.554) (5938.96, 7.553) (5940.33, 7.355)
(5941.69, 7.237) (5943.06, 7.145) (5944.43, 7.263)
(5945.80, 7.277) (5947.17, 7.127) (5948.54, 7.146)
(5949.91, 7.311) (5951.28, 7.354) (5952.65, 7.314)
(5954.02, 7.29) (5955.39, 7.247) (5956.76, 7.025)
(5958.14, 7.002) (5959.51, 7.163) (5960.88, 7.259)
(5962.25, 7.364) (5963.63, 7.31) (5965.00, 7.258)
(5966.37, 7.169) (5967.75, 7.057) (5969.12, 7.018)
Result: 3.37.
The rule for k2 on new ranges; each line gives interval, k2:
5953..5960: 3.64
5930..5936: 3.55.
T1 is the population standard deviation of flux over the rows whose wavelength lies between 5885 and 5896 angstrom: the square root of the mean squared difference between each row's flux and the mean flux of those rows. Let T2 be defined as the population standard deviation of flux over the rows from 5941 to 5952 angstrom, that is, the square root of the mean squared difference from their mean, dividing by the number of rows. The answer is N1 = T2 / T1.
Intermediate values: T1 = 0.55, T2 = 0.08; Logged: 0.1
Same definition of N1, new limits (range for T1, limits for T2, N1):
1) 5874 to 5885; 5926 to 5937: 0.9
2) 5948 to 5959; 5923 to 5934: 1.8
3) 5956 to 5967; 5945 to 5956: 0.6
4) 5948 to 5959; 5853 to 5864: 1.7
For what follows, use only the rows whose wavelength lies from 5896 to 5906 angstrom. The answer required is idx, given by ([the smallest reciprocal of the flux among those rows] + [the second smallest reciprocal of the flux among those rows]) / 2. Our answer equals 0.140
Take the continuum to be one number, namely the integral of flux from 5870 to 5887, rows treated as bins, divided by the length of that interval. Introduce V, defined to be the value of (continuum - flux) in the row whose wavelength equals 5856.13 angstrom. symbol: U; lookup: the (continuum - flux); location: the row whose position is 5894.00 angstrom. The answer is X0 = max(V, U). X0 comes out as 1.9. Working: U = 1.94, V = 0.10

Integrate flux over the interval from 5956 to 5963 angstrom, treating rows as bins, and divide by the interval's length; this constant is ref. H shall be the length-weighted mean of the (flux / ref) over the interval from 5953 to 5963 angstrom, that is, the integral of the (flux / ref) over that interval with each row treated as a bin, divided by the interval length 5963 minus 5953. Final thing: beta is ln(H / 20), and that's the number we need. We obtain -2.99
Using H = 1.005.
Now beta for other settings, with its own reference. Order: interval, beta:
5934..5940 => -2.97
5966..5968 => -3.00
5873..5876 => -3.00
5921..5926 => -2.95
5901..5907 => -3.01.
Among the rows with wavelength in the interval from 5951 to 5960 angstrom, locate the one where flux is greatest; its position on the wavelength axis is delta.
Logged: 5951.28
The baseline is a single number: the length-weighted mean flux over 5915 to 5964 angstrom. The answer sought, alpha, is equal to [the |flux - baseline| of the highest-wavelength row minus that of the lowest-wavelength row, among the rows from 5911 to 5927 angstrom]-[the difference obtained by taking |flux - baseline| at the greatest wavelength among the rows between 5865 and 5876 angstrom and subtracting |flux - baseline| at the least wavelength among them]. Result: 0.13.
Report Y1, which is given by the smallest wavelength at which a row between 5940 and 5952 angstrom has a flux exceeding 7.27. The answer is 5940.33 angstrom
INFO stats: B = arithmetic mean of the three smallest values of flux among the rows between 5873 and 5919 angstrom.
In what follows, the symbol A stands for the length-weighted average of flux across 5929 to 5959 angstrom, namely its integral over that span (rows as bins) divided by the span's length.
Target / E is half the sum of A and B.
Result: 6.2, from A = 7.24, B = 5.1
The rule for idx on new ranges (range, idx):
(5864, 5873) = 0.134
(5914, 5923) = 0.132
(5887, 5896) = 0.168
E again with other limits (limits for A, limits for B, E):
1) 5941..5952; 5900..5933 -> 7.0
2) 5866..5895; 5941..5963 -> 6.9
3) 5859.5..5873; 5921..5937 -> 7.1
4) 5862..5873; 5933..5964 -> 7.1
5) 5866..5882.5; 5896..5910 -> 6.5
